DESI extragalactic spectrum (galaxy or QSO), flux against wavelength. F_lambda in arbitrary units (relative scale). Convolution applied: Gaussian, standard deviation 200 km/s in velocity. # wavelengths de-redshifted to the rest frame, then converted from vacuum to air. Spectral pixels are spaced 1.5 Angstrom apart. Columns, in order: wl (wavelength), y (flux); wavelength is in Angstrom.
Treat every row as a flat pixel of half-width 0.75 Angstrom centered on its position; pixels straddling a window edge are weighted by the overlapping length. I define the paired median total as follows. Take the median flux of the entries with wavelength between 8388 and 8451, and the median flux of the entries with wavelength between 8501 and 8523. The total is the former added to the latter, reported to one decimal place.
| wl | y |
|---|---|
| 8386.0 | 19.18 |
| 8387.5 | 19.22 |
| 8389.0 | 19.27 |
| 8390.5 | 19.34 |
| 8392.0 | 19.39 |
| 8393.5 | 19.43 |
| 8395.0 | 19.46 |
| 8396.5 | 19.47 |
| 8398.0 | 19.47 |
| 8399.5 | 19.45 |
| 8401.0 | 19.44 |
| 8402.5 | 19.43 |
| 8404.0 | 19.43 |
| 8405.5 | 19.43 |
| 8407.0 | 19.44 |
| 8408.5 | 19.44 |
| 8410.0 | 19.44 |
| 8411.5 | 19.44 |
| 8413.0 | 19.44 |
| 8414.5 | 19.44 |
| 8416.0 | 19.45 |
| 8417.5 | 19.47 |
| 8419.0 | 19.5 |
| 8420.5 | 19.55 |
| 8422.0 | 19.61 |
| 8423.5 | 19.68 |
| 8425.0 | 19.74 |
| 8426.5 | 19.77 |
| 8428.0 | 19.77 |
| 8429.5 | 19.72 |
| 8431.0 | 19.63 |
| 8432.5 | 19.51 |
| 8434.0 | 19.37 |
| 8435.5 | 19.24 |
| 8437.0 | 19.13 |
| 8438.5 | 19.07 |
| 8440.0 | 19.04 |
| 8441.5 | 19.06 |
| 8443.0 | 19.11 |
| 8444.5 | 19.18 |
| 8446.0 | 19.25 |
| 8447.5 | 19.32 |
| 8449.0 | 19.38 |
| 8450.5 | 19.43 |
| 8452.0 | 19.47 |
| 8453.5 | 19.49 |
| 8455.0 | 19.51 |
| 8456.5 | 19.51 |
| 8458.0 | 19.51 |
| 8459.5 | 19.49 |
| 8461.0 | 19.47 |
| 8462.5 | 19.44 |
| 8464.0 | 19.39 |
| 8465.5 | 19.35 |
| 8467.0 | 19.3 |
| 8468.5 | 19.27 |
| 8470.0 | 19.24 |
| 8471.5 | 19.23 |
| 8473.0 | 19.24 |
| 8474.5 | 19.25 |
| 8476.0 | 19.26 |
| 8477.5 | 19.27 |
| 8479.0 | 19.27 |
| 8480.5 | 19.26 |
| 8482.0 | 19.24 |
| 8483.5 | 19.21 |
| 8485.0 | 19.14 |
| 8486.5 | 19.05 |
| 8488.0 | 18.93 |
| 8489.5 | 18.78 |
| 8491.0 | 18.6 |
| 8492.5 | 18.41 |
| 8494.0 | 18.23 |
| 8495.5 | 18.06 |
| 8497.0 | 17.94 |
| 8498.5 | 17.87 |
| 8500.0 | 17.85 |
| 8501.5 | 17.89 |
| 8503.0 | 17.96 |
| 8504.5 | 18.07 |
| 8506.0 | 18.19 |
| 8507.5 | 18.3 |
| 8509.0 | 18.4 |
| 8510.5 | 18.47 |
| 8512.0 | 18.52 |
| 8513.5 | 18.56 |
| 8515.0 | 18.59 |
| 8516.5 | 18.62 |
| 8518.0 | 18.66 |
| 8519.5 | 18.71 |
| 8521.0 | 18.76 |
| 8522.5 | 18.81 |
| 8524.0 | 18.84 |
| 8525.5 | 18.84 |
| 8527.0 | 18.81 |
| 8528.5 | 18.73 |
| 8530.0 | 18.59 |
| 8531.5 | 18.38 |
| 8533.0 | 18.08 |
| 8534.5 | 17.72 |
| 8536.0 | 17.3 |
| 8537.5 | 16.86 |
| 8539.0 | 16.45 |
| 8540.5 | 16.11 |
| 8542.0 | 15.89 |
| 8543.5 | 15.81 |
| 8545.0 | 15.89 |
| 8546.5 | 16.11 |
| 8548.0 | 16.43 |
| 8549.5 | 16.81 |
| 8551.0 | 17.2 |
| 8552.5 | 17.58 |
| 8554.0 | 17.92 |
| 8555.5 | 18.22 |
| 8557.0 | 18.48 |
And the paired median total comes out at 38.0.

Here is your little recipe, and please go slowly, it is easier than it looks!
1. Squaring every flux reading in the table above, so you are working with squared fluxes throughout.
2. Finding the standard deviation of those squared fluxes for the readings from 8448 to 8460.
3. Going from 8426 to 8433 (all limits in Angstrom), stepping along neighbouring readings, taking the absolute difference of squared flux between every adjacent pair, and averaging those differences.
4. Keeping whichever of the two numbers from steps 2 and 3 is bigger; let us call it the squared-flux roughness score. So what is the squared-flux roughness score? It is 2.6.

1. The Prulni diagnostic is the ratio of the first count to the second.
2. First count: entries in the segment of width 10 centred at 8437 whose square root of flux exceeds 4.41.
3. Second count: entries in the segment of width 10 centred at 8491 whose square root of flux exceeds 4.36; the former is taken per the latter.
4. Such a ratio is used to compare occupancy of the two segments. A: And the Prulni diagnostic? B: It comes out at 1.0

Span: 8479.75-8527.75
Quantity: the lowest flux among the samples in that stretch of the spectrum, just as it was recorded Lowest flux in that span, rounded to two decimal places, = 17.85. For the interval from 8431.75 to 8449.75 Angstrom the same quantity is 19.04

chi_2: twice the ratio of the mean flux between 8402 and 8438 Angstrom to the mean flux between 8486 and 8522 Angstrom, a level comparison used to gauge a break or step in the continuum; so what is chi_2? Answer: 2.121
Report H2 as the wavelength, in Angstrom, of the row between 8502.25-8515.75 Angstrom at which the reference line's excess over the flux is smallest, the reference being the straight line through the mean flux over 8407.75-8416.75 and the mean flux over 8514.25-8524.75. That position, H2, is 8515.0 Angstrom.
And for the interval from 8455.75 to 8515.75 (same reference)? 8458.0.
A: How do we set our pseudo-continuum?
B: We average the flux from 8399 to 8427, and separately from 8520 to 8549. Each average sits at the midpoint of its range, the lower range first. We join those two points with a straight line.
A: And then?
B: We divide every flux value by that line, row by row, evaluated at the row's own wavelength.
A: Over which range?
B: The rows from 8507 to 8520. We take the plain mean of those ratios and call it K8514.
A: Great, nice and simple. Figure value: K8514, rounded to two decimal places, 1.04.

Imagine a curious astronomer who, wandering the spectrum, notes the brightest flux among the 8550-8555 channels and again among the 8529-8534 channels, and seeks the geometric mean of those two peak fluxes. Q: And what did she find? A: 18.3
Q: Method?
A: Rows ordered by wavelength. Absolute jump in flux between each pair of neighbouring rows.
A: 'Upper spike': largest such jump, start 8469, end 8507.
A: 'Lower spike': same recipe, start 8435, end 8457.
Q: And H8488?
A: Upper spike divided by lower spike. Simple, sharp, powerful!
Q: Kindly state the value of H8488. 1.7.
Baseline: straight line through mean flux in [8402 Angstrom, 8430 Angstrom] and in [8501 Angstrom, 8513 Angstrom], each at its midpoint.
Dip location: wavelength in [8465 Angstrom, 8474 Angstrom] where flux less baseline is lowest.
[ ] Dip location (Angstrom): 8470.0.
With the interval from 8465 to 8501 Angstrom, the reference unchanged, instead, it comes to 8498.5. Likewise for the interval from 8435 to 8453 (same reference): 8440.0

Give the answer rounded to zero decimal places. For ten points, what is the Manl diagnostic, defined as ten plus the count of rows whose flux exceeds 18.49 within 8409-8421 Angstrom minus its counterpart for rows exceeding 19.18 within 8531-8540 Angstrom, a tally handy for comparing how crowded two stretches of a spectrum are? 18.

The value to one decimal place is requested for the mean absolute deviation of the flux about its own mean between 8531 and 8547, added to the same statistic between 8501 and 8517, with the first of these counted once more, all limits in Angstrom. 1.8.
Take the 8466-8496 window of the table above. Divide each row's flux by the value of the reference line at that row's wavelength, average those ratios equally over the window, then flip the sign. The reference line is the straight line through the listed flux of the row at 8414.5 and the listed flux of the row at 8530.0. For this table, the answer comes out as -1.00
